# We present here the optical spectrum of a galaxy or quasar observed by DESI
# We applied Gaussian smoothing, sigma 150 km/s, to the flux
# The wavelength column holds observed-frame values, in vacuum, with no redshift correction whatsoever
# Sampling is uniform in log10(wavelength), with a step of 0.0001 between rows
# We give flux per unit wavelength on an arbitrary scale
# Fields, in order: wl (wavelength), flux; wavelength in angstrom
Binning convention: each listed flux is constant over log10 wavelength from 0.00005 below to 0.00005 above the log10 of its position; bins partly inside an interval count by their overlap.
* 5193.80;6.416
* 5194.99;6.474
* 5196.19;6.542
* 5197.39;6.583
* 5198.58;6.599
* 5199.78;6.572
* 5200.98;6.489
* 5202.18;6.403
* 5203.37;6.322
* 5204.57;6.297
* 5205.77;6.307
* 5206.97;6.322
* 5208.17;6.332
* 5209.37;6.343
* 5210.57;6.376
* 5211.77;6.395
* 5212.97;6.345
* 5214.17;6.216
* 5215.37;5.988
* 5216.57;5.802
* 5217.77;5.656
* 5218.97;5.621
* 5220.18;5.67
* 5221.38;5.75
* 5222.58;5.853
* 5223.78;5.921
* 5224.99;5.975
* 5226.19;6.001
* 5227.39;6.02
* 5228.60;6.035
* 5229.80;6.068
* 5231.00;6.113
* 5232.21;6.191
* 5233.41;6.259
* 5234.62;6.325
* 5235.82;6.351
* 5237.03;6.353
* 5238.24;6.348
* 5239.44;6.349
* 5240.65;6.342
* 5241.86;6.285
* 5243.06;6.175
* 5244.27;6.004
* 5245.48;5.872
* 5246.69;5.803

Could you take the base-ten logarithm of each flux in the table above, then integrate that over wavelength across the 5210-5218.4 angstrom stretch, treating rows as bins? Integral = 6.60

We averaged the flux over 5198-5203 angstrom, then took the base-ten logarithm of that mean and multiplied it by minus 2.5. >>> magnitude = -2.03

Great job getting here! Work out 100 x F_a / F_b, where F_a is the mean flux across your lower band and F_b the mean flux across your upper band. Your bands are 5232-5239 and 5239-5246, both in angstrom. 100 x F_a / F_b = 102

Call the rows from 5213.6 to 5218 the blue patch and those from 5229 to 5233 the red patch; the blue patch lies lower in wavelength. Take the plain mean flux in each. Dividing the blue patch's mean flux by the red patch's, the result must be 0.97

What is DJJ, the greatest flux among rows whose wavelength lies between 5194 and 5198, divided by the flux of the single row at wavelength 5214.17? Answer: 1.059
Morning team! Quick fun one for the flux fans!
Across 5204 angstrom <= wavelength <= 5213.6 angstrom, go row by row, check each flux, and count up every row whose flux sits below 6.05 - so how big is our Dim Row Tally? 0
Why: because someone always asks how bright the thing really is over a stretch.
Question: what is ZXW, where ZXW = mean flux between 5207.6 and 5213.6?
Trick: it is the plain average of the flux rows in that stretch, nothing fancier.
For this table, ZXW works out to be 6.36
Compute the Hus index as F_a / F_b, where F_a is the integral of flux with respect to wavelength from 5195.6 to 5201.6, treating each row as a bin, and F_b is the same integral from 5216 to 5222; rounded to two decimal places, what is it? 1.15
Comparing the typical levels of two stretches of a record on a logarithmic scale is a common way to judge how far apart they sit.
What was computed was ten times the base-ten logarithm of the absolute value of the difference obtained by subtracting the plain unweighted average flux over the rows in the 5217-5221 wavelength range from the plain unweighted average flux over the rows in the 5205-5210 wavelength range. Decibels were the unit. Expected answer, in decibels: -2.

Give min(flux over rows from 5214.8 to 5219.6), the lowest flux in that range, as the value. 5.621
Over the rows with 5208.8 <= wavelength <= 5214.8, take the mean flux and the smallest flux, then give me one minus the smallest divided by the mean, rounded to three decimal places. 0.019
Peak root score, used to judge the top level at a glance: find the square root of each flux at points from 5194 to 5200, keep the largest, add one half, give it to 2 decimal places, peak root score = 3.07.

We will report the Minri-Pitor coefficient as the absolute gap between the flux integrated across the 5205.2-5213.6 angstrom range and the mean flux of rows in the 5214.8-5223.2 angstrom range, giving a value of 47.5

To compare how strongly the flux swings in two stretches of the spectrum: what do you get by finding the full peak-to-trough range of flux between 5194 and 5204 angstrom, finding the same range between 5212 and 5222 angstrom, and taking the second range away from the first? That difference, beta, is -0.45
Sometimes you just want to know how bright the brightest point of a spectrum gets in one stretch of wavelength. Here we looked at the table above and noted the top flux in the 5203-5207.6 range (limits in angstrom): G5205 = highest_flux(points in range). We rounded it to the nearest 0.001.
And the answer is 6.322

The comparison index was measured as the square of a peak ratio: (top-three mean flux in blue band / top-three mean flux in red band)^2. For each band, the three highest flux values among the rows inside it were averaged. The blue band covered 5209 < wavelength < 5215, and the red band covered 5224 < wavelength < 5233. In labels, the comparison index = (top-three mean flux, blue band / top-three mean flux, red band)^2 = 1.08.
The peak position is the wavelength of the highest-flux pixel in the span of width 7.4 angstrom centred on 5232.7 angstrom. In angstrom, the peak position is 5235.82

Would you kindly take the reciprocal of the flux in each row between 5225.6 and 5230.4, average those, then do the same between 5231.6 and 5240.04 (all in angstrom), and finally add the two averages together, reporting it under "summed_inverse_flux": 0.324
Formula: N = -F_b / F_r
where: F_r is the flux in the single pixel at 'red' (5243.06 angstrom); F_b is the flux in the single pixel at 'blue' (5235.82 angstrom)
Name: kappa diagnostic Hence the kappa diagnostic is -1.03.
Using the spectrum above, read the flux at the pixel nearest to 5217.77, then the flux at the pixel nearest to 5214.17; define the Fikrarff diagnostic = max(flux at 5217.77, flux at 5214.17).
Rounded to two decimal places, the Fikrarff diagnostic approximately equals 6.22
